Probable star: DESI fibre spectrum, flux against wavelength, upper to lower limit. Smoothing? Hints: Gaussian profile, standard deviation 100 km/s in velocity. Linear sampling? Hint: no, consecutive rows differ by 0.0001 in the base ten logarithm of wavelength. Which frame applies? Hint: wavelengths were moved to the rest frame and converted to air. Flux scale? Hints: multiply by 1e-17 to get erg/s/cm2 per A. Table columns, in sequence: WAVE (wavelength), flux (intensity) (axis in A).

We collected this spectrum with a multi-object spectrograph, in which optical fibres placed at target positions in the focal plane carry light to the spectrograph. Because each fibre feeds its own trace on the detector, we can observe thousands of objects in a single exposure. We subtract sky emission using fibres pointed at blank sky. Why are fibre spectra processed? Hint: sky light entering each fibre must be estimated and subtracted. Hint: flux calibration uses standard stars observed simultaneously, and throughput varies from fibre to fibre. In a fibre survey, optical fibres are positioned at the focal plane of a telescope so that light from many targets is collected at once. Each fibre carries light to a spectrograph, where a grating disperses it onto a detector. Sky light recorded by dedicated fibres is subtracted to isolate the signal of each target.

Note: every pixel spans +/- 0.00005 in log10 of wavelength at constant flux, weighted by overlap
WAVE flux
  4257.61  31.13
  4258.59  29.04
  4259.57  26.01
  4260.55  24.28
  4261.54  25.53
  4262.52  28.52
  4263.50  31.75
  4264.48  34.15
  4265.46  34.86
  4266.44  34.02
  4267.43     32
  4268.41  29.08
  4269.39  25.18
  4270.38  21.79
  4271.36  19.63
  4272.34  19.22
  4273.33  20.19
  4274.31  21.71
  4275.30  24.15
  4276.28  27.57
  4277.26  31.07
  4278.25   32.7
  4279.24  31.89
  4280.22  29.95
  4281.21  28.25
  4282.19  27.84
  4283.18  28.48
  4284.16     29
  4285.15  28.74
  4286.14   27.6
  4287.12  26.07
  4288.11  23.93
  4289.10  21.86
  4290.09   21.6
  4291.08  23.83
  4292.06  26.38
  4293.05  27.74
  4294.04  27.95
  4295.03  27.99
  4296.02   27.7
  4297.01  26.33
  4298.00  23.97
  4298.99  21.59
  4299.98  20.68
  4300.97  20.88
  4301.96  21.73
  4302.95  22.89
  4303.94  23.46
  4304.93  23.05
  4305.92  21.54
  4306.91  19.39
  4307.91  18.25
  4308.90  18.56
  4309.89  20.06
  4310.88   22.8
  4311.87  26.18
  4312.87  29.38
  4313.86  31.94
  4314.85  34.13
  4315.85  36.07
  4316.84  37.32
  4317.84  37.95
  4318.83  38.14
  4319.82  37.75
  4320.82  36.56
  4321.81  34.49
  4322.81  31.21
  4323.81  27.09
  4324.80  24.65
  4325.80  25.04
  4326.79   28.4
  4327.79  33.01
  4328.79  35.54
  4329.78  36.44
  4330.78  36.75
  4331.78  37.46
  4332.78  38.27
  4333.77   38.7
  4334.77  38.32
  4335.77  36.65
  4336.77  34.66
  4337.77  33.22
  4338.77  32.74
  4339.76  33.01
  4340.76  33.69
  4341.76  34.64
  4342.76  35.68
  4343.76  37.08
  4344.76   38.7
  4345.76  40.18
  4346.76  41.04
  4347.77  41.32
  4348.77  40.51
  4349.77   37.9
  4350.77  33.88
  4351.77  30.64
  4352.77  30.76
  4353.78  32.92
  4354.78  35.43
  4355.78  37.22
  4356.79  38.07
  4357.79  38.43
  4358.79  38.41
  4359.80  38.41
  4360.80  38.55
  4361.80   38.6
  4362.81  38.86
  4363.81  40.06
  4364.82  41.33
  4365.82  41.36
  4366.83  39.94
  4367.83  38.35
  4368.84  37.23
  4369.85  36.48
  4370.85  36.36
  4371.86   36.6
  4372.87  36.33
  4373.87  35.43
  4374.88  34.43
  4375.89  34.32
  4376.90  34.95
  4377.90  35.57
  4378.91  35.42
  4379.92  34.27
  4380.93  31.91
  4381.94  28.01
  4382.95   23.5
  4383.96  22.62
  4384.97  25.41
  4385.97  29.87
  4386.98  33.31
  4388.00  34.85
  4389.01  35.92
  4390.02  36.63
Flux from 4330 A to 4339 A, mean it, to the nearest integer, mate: 36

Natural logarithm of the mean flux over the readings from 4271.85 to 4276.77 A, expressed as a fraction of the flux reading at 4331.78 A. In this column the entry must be -0.51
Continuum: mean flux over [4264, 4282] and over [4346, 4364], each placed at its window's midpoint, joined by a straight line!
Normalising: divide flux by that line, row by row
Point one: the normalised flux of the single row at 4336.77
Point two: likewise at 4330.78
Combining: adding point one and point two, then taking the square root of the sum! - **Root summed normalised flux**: 1.43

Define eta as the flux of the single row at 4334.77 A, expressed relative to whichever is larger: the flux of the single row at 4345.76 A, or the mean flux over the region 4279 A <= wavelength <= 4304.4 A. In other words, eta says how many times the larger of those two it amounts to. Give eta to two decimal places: 0.95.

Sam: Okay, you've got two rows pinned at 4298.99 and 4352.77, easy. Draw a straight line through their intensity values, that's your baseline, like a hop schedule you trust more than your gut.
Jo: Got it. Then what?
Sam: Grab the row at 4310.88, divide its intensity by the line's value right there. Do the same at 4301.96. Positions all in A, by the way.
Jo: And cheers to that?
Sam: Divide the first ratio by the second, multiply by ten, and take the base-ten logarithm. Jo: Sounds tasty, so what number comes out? 0.992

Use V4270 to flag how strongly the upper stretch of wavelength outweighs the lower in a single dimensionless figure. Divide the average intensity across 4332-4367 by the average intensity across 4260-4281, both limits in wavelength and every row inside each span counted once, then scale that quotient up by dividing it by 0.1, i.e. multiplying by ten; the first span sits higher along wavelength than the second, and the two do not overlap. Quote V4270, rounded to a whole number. 13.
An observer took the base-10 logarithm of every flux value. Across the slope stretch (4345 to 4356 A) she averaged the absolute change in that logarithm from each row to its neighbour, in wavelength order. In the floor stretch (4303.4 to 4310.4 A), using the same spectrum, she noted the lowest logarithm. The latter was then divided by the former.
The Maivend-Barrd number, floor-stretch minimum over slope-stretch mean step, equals 56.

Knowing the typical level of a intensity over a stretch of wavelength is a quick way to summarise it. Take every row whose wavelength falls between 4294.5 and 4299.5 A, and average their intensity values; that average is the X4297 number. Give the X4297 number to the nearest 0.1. 25.5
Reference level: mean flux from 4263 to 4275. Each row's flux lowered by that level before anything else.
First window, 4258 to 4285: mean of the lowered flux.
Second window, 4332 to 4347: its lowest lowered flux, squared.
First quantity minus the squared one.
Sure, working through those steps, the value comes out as -33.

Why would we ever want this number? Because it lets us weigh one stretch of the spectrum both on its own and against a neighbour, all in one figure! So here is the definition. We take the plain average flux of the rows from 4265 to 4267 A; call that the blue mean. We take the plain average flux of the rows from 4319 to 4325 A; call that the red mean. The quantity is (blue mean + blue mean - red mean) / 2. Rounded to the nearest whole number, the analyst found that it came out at 18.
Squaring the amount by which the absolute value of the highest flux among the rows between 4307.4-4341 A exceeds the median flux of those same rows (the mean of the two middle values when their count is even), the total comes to 23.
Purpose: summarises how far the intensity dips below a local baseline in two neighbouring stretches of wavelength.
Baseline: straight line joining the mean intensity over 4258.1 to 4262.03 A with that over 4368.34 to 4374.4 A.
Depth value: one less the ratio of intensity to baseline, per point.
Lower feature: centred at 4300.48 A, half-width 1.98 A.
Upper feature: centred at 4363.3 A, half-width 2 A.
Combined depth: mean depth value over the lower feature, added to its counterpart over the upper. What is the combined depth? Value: 0.18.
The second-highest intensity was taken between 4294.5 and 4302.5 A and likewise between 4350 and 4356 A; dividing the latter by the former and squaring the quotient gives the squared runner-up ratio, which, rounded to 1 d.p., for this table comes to 1.6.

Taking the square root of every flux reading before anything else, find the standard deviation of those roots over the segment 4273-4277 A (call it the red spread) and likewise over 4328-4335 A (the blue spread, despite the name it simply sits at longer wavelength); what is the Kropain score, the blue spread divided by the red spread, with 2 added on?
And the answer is 2.3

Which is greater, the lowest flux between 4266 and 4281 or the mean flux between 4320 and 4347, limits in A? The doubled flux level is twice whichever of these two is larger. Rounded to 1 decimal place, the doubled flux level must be 69.1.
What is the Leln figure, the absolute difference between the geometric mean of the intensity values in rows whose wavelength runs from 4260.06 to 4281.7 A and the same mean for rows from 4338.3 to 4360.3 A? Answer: 9.1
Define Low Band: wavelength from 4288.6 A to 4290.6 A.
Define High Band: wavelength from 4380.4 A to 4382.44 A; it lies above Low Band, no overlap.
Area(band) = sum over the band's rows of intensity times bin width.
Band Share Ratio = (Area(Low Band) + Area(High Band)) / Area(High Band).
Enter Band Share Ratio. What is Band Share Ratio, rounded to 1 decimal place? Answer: 1.7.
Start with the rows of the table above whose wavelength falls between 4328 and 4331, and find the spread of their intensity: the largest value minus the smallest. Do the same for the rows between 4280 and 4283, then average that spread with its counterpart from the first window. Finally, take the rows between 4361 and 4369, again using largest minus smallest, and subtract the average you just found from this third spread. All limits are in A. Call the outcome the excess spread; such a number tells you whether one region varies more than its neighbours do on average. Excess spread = 2.5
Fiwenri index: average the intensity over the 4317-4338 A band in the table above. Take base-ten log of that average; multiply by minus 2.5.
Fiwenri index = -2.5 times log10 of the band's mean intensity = -3.84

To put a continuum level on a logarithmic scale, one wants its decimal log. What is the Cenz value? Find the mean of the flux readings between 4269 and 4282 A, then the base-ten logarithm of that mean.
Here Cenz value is 1.41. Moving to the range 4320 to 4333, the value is 1.51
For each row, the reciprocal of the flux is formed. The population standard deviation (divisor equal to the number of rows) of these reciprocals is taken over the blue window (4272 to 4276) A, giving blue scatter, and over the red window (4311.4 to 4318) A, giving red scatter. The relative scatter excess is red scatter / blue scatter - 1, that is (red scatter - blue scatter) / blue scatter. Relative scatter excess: 0.0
